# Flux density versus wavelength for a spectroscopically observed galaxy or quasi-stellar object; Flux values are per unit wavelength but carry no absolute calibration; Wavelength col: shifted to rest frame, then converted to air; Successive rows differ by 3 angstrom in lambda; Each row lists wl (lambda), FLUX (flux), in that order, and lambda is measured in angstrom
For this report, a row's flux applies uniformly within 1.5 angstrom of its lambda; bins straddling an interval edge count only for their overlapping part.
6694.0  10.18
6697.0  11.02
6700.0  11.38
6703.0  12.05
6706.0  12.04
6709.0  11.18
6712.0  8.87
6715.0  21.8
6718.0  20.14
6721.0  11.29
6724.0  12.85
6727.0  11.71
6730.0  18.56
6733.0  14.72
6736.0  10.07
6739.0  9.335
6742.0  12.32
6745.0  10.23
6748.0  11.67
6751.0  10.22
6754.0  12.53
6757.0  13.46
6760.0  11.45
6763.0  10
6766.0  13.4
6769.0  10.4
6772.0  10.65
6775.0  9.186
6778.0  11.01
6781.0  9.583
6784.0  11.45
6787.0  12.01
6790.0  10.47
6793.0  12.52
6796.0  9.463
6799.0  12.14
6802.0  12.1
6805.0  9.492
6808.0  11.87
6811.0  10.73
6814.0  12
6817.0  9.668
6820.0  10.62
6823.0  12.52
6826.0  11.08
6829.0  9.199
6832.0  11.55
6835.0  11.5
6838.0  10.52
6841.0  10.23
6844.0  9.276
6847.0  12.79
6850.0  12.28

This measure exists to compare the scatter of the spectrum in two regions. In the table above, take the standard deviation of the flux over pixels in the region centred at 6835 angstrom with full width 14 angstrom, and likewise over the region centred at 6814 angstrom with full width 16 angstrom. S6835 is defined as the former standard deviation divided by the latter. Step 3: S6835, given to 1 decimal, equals 1.0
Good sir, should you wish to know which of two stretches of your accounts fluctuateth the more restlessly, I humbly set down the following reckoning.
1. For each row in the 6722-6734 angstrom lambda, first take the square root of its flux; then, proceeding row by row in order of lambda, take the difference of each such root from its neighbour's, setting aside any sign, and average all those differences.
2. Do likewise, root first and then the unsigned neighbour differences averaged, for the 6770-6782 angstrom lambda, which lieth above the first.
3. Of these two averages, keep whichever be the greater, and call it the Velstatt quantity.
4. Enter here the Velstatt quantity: 0.51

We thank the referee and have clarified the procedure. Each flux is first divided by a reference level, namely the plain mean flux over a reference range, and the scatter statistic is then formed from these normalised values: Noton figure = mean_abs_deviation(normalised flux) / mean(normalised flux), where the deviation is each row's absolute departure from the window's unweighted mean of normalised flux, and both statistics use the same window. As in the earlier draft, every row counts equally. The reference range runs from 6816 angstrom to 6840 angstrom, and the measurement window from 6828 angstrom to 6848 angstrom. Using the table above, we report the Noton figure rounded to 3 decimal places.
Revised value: 0.098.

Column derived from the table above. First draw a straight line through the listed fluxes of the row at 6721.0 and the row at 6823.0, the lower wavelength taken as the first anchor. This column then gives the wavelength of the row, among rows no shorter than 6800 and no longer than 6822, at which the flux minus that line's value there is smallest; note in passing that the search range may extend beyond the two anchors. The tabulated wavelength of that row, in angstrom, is 6805.0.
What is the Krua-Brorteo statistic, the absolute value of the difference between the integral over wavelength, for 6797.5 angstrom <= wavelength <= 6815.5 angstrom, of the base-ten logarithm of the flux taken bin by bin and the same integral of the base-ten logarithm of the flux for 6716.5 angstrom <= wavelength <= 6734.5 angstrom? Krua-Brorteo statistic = 1.9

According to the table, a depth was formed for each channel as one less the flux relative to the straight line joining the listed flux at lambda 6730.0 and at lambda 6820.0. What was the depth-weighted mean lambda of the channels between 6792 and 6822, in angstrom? 6801.8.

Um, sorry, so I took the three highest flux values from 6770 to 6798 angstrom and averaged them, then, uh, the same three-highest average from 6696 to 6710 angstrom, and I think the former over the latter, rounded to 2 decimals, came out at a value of 1.01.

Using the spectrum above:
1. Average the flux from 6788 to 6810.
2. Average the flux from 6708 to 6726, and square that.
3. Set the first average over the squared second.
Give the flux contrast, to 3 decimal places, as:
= 0.054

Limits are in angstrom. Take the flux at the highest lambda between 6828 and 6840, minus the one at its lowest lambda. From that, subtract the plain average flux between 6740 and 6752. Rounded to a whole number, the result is -10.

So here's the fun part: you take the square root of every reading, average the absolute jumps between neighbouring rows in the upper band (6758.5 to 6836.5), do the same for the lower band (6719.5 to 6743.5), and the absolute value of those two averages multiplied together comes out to 0.11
